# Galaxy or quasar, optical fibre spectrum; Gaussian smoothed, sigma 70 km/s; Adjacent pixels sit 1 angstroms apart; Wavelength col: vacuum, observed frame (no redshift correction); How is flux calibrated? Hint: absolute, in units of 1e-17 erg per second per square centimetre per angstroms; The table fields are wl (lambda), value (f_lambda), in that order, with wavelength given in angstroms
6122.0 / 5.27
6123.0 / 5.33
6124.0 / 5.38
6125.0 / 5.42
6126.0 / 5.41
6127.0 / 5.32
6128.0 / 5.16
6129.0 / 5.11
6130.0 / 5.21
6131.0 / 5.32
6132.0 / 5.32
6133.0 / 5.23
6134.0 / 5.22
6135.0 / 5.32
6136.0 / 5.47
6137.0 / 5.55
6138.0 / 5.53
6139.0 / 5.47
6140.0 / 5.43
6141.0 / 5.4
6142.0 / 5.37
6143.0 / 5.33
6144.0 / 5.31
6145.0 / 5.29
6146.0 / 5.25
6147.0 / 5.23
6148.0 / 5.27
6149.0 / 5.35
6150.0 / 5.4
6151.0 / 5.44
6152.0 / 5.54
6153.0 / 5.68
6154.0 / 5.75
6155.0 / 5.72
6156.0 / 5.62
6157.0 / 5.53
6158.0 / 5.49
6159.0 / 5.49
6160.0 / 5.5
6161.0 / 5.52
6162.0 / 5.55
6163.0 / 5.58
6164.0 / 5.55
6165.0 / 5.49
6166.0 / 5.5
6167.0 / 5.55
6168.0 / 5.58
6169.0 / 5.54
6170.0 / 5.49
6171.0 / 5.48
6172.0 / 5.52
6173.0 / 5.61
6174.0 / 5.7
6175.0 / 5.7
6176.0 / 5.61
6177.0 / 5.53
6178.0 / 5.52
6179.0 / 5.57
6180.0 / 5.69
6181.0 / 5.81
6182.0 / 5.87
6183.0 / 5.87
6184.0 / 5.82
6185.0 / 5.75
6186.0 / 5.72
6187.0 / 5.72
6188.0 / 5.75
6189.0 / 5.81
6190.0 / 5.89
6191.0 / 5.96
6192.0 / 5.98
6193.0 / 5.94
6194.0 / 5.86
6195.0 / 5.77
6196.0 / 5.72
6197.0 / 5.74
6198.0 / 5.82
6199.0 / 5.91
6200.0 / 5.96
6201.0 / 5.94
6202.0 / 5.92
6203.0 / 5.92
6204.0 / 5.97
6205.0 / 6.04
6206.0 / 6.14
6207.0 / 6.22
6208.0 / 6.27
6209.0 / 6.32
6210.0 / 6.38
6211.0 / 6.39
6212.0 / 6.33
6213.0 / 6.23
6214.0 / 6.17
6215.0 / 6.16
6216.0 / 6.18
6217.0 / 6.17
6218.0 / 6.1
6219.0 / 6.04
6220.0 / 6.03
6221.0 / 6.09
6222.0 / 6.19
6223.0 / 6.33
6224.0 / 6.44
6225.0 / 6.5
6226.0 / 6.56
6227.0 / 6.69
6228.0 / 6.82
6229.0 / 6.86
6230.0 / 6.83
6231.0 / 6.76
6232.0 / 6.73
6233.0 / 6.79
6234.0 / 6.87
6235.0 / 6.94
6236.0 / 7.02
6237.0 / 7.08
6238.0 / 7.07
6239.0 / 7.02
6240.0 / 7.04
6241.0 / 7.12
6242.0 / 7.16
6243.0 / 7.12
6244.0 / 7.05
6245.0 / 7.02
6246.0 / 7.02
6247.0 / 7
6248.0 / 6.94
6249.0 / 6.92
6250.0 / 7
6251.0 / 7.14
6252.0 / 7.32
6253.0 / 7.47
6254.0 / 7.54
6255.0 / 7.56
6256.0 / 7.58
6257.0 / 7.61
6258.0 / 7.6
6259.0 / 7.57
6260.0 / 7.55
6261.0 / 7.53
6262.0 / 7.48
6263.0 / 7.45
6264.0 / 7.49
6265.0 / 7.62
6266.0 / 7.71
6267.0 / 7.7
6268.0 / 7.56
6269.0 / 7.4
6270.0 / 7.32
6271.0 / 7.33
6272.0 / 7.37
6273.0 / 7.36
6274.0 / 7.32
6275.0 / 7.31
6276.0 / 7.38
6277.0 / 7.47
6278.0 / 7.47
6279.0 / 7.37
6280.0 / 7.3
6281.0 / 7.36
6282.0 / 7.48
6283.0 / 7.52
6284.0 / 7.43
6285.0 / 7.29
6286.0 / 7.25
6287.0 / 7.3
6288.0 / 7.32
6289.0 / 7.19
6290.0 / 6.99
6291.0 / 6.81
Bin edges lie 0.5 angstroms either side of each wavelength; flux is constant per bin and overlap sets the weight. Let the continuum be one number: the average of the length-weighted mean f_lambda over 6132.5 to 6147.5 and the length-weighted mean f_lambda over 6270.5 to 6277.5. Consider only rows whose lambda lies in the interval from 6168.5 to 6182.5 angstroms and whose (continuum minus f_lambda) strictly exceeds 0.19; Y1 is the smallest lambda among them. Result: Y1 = 6169.0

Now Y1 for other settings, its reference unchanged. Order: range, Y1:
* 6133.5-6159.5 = 6134.0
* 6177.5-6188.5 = 6178.0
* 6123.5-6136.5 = 6124.0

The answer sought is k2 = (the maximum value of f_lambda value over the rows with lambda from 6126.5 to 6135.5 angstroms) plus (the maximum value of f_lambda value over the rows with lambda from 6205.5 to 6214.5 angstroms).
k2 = 11.7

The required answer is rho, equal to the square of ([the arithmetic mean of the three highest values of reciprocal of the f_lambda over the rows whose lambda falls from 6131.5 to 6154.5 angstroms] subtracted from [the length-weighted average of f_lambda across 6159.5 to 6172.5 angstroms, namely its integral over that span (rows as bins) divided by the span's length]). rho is 28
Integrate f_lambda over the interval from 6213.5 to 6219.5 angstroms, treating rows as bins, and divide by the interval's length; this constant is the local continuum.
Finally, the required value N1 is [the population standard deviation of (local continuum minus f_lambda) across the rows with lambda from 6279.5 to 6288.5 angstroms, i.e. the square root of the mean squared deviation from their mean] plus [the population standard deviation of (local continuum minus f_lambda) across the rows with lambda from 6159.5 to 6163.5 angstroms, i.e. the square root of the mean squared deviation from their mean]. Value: 0.119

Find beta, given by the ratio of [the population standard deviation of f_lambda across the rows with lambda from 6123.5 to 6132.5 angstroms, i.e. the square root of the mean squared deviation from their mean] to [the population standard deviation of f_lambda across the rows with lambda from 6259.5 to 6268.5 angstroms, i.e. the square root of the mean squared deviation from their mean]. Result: 1.2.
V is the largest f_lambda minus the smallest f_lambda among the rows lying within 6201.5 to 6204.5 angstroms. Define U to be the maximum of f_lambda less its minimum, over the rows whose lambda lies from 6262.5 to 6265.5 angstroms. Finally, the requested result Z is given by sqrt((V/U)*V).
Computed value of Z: 0.12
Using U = 0.17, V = 0.050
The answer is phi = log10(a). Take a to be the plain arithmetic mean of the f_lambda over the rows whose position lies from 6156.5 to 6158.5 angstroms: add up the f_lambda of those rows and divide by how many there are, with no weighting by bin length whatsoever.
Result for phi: 0.741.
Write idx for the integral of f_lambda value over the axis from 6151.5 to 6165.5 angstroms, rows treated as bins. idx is 78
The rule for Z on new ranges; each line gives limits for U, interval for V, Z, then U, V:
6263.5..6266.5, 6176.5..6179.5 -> 0.11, 0.22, 0.050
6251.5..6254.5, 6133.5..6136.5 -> 0.53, 0.22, 0.250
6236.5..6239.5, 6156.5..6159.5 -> 0.16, 0.06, 0.040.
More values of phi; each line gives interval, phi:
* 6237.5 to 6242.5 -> 0.850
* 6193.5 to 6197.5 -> 0.761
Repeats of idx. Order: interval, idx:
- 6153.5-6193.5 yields 226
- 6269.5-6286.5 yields 125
